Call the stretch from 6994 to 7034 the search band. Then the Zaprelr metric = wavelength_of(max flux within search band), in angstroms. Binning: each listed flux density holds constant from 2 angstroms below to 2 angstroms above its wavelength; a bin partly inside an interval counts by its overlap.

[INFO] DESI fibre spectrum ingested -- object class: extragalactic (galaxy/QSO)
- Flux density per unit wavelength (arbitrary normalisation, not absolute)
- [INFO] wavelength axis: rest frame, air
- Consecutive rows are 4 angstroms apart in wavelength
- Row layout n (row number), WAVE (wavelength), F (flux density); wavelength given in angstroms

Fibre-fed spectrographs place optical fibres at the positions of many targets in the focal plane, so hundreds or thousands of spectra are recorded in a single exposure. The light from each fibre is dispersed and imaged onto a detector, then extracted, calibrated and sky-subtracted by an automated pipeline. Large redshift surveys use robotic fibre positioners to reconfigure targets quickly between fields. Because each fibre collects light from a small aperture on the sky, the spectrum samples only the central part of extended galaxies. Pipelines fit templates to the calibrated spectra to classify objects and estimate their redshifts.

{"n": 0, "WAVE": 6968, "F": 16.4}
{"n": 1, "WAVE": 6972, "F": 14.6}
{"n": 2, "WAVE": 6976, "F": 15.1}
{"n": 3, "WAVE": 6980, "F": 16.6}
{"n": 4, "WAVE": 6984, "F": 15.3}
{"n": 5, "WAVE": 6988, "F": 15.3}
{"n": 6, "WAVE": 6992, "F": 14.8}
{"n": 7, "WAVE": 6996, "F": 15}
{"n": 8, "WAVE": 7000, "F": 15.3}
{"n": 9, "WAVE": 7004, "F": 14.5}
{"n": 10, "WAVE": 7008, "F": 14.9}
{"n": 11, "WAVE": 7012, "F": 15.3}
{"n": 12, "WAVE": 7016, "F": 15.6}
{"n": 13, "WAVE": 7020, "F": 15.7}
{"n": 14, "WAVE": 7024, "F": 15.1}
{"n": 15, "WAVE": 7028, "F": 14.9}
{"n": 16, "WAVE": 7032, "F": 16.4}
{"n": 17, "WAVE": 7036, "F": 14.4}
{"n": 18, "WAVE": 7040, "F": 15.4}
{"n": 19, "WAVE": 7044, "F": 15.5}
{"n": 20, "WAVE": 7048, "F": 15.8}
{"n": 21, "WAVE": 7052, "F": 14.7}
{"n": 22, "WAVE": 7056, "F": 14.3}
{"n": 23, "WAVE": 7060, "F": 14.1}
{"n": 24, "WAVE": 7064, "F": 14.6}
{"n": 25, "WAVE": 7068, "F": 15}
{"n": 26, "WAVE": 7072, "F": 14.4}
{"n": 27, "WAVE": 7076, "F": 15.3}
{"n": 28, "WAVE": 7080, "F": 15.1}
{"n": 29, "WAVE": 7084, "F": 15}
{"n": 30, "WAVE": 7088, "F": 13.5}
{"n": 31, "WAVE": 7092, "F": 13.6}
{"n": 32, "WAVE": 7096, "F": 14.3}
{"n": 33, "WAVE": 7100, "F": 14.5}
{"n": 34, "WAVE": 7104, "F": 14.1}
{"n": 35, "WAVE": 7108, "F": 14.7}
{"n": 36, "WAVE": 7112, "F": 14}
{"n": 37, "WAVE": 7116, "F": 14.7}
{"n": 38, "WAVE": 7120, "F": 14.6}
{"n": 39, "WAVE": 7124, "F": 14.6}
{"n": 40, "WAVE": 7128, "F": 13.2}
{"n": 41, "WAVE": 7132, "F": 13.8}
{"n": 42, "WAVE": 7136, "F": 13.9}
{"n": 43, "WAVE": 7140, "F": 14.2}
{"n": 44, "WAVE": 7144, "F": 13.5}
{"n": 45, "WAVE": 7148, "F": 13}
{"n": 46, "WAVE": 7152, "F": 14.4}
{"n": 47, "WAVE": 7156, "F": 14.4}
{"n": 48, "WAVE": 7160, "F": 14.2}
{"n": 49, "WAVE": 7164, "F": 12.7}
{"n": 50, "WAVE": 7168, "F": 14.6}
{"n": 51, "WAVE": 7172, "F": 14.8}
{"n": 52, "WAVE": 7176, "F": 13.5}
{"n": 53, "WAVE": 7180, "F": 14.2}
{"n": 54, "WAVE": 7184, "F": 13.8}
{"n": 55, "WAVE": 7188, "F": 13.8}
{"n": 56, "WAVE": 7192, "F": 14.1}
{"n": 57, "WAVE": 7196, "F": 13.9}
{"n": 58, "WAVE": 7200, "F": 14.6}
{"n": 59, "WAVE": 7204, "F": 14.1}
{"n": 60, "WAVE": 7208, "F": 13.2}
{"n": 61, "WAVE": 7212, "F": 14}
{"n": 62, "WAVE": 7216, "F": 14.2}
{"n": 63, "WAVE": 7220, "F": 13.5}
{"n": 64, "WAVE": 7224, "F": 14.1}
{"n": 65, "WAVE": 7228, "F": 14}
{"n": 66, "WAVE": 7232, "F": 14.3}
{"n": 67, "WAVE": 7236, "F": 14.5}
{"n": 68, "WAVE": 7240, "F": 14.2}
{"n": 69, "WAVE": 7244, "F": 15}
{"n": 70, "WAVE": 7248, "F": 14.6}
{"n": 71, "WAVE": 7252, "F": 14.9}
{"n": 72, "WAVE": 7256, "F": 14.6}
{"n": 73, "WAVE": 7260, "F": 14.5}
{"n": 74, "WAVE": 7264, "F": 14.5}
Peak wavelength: 7032 angstroms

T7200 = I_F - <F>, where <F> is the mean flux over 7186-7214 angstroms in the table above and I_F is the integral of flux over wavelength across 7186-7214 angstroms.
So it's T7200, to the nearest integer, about 377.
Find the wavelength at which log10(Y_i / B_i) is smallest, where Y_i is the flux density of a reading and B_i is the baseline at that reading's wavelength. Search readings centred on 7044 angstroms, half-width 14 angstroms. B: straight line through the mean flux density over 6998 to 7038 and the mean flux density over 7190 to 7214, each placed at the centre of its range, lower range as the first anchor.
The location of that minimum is 7036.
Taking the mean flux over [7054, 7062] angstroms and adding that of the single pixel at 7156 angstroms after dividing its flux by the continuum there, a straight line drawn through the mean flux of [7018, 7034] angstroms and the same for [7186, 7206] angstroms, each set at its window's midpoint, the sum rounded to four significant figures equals 15.20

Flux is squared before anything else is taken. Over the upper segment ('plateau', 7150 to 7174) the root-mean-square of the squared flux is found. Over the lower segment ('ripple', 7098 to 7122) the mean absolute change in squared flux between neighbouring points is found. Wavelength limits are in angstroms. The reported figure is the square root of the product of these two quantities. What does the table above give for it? 54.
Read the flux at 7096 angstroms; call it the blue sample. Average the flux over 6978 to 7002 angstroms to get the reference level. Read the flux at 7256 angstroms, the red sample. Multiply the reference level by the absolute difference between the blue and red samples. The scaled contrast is 5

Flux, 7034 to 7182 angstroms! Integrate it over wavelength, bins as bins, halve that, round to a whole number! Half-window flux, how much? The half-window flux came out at 1061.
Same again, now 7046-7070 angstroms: 177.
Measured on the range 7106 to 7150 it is 308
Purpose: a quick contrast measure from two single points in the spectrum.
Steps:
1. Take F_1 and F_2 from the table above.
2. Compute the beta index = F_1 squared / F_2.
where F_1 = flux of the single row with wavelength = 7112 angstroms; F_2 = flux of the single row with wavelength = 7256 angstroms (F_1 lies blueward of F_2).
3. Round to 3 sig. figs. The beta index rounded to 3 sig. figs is 13.4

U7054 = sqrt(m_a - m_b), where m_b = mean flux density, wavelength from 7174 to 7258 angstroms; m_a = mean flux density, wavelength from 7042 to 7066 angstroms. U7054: 0.83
